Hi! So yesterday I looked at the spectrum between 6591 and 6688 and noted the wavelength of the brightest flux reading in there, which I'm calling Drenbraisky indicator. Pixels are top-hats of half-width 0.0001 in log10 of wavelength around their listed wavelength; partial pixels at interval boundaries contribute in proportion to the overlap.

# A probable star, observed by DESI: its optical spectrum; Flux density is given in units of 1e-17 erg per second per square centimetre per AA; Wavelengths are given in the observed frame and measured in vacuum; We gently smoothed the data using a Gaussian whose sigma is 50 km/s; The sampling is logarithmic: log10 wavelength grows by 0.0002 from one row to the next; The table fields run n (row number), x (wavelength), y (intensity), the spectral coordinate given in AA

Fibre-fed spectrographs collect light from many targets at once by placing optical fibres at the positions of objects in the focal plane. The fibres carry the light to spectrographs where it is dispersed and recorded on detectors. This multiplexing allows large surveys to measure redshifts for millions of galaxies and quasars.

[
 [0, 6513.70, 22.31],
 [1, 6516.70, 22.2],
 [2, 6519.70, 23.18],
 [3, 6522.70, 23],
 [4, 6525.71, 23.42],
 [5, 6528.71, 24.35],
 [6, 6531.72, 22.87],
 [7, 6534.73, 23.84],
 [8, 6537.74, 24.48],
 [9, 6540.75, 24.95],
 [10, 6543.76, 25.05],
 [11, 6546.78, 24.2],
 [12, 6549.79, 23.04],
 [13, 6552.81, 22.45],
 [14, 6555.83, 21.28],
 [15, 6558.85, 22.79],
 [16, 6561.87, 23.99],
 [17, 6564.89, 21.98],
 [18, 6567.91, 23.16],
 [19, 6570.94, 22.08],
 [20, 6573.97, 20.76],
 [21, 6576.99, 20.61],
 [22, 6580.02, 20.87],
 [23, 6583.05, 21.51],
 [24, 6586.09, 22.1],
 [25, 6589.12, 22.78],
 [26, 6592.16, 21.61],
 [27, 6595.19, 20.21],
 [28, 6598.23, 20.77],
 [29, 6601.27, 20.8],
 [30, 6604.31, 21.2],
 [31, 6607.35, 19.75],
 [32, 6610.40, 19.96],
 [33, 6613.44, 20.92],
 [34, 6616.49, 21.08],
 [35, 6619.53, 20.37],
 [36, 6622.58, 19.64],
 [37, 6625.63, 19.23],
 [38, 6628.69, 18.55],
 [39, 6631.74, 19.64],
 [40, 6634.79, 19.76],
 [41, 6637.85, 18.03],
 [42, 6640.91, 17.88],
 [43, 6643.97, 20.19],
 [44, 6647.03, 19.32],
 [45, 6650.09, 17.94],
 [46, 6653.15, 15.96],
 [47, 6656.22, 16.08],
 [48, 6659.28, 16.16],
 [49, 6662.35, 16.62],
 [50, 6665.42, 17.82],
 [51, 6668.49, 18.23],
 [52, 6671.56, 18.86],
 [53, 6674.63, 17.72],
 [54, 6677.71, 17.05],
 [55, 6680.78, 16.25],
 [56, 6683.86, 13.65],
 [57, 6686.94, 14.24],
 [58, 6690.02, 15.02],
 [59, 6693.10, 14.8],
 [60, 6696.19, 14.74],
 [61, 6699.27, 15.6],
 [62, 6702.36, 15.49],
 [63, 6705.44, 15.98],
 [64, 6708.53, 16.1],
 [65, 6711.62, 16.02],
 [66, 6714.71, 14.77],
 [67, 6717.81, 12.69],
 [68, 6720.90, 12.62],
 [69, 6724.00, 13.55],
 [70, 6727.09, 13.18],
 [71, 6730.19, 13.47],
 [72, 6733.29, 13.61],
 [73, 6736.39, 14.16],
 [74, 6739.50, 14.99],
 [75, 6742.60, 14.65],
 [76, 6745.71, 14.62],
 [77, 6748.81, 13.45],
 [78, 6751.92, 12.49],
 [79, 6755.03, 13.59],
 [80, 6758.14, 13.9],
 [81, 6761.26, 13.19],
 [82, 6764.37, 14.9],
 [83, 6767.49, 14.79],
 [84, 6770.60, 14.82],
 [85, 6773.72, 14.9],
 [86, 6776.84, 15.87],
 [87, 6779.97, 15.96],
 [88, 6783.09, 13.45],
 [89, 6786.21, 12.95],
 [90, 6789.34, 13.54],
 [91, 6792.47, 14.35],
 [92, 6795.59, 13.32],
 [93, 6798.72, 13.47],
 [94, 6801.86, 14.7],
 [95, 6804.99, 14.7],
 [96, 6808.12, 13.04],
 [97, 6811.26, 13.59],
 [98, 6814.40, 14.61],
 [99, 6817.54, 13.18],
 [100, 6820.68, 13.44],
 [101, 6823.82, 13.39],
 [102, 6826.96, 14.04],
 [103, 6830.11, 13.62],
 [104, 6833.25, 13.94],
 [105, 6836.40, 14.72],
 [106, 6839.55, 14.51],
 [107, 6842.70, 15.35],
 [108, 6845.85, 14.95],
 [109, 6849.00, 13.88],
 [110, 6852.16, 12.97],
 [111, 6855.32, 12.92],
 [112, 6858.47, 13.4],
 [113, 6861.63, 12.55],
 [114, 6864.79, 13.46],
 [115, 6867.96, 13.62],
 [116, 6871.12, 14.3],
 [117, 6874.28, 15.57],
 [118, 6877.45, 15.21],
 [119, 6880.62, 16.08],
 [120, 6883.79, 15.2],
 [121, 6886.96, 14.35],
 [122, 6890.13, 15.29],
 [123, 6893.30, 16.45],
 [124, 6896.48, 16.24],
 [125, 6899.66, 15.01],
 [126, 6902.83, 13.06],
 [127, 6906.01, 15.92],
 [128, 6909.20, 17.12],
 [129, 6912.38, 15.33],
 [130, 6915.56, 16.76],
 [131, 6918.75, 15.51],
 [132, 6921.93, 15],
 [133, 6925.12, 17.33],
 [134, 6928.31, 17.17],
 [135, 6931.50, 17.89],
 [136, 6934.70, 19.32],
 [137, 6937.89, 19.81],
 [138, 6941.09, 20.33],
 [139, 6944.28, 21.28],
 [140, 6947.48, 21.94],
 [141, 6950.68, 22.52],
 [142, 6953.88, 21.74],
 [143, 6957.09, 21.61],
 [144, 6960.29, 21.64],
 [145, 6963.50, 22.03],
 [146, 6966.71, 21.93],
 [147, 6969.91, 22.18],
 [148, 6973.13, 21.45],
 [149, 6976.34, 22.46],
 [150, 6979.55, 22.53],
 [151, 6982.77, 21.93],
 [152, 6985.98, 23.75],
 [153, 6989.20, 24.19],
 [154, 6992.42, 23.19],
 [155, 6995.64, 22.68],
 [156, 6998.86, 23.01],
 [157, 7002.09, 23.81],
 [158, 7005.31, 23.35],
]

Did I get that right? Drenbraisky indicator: 6592.16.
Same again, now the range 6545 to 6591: 6546.78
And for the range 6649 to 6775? 6671.56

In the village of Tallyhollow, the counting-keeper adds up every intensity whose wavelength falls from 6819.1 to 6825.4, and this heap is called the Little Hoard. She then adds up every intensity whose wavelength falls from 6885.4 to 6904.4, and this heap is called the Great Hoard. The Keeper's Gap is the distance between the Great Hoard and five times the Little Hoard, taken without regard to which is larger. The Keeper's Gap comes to 44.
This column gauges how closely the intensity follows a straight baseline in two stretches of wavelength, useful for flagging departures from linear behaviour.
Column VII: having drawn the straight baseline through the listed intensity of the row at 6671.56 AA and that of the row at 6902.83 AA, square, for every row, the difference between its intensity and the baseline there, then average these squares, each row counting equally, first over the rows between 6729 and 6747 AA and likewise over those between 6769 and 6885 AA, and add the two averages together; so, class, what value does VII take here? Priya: 11.4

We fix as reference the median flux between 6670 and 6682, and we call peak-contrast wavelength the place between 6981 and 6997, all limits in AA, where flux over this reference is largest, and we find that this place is 6989.20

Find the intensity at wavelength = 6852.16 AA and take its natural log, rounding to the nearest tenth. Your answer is 2.6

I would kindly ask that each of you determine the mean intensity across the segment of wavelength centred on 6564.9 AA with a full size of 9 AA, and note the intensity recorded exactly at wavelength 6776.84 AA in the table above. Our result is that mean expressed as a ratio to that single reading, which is 1.5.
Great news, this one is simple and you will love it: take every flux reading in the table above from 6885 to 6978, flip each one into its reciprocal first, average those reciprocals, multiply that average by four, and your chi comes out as 0.22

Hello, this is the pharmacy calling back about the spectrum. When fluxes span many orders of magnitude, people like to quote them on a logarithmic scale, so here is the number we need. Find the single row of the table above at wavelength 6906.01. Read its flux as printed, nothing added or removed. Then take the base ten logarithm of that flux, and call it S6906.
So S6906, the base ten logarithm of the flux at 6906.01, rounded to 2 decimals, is 1.20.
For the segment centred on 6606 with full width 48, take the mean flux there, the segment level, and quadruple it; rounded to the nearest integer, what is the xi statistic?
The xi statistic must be 83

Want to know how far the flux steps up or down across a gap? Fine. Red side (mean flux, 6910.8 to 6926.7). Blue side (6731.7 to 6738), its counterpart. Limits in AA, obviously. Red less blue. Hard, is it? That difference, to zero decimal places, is 2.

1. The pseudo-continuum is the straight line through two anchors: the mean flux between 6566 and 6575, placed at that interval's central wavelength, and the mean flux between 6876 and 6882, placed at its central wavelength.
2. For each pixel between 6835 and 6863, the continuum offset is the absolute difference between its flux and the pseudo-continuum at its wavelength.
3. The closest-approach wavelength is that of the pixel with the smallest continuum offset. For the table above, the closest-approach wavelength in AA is 6842.70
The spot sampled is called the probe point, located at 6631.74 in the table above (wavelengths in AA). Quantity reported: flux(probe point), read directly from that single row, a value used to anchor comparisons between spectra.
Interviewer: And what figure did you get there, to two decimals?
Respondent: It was 19.64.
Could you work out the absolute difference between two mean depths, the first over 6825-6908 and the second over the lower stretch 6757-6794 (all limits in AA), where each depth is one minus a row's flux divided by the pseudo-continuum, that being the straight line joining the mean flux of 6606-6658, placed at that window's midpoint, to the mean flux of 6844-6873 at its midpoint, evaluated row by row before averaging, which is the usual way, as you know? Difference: 0.16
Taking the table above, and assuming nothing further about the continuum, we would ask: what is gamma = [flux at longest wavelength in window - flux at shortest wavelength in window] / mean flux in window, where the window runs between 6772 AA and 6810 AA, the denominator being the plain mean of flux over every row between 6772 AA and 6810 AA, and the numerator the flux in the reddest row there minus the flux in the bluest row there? -0.13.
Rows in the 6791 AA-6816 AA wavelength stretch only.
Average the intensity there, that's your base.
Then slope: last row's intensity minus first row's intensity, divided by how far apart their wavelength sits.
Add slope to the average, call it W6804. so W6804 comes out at 14.0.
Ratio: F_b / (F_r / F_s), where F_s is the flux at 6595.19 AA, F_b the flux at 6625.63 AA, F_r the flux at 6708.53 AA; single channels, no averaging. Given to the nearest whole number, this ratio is 24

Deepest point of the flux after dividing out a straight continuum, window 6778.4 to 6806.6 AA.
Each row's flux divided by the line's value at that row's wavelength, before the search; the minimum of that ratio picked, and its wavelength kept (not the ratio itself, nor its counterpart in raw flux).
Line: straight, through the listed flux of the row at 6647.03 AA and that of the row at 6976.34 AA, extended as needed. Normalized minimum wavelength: 6786.21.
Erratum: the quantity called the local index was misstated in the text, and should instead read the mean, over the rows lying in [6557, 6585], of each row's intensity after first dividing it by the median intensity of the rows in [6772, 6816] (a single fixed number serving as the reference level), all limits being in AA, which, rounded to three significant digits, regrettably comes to 1.57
